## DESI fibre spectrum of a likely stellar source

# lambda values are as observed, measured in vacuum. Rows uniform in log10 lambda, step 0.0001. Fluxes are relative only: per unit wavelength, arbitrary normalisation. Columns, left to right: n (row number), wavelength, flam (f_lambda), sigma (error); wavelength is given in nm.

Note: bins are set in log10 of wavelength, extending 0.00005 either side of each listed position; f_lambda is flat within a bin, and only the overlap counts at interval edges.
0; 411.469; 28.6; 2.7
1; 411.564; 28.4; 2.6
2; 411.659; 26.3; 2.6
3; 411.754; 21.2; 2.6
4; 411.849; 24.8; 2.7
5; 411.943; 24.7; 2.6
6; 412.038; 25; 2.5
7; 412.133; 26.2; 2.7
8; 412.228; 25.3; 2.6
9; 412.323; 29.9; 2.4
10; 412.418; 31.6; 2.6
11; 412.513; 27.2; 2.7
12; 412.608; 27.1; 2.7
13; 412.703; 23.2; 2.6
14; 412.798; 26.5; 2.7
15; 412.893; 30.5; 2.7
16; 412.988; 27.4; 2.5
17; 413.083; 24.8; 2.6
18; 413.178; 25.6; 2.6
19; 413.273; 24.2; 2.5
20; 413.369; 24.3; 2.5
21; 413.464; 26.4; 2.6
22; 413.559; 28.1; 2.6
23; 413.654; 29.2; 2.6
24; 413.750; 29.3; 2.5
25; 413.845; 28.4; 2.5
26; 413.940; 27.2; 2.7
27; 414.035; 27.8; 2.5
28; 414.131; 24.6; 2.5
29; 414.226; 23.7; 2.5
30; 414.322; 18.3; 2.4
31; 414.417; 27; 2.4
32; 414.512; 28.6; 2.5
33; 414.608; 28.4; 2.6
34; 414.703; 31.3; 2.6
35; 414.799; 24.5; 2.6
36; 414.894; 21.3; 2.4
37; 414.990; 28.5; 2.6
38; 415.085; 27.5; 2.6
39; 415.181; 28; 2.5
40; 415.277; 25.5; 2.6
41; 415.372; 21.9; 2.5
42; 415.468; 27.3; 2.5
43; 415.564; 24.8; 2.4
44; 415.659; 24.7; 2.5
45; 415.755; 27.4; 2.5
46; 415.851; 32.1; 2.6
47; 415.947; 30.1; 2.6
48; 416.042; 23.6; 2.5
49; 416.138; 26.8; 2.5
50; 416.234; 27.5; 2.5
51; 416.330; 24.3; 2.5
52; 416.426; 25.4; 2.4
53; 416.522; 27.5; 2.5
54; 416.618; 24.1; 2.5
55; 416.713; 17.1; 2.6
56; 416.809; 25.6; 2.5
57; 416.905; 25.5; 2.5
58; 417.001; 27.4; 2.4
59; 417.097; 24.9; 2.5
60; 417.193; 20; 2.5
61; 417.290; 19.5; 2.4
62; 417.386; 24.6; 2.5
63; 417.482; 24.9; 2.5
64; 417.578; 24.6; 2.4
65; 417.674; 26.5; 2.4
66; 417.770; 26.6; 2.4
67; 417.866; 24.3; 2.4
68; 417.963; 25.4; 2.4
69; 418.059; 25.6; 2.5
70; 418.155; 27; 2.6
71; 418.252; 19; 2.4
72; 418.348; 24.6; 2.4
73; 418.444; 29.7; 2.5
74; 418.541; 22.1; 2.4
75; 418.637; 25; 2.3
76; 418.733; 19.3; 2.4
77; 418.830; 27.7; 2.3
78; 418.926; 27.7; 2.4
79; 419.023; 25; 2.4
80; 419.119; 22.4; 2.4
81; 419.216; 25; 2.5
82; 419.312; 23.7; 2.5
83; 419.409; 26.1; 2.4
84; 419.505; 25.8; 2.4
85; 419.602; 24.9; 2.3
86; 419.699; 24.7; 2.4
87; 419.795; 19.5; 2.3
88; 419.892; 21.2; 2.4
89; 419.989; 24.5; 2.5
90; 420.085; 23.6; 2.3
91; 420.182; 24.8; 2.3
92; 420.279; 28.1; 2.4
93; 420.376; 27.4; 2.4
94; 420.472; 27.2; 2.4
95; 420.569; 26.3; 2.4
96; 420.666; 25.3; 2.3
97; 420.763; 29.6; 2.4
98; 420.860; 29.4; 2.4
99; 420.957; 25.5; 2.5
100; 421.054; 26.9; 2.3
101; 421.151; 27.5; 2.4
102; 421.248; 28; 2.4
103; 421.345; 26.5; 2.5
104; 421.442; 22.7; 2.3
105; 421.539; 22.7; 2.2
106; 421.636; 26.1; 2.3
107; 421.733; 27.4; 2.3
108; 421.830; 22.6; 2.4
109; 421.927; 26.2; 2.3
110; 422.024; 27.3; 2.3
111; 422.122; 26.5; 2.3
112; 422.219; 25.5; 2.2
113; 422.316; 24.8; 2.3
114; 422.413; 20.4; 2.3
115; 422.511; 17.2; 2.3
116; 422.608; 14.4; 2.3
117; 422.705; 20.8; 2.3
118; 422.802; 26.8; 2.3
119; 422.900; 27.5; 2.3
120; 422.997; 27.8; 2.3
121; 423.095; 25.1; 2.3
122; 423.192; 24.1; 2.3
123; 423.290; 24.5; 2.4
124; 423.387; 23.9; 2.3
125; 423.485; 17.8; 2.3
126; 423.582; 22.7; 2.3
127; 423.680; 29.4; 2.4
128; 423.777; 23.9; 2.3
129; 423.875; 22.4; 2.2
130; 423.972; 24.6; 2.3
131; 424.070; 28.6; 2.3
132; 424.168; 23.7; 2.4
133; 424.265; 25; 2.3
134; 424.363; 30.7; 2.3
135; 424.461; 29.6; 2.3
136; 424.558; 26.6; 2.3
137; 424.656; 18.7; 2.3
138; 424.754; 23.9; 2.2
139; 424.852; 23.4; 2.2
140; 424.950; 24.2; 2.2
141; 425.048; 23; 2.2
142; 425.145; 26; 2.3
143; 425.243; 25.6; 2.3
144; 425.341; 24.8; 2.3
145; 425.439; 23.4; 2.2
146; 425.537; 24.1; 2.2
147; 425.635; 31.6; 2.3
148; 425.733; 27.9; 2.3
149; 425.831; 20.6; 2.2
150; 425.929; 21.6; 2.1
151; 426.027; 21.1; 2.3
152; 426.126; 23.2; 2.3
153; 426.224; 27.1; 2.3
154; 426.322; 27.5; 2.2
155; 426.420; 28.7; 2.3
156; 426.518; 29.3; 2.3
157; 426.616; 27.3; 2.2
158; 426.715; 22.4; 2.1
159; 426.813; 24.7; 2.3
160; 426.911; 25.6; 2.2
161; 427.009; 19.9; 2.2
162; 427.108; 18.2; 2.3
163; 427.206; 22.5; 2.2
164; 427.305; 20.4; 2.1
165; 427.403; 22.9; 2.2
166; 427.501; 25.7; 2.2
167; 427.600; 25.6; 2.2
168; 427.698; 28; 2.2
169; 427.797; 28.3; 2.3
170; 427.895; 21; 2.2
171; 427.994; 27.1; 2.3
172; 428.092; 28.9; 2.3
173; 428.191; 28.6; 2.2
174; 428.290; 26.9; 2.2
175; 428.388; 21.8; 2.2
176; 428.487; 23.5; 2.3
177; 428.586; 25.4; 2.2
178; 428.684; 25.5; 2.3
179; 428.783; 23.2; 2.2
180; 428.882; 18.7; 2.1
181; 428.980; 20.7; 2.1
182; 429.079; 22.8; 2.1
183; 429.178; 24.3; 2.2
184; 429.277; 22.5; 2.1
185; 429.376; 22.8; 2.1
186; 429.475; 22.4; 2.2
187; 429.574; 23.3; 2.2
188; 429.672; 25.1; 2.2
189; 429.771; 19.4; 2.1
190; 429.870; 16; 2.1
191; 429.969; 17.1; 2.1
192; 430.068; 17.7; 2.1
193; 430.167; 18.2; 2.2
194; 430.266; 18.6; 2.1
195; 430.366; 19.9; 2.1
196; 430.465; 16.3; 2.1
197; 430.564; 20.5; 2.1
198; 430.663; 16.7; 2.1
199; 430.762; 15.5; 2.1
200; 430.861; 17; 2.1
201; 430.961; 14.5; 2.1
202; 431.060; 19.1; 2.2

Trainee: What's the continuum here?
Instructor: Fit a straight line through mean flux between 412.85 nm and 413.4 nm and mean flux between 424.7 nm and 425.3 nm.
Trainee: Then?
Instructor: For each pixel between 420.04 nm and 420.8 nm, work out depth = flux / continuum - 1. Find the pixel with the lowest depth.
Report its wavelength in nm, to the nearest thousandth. 420.085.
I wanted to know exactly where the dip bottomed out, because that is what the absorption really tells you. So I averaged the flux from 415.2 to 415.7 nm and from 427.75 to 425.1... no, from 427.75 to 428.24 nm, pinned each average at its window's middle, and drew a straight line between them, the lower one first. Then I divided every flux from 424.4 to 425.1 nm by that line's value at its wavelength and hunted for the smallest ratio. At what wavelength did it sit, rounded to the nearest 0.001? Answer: 424.656 nm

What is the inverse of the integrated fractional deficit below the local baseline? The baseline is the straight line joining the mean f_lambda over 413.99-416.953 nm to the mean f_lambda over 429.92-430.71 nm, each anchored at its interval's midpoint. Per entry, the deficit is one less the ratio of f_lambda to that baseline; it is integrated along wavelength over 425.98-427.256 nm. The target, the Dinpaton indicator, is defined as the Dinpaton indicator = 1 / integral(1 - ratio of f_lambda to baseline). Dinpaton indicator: -3.6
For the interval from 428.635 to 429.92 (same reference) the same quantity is -4.3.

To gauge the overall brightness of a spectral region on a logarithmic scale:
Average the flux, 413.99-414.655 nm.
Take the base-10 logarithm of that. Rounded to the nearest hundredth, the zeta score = 1.41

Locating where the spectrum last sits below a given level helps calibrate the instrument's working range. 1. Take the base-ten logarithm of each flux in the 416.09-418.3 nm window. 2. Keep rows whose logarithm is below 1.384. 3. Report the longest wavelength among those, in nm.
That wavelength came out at 418.252 nm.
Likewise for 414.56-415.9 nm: 415.372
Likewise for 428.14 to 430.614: 430.564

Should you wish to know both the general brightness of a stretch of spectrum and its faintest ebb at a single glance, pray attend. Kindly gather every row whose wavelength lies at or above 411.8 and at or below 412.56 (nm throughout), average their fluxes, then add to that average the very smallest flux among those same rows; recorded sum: 52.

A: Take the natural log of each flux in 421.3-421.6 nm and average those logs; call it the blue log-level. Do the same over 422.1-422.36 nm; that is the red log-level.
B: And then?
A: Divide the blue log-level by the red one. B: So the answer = 0.98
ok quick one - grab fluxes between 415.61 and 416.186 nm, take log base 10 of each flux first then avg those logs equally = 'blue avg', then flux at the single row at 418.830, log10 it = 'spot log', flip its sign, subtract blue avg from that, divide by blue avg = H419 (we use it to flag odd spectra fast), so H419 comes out -2.00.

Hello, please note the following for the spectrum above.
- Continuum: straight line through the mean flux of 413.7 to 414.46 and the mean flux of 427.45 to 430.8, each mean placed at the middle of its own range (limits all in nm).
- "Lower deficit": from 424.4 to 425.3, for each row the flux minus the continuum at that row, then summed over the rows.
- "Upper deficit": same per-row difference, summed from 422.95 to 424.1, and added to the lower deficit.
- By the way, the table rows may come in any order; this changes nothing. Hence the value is 23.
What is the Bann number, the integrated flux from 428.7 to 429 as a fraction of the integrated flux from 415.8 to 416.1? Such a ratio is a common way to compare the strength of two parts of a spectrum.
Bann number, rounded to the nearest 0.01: 0.75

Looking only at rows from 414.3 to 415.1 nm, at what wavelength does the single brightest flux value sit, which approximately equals 414.703 nm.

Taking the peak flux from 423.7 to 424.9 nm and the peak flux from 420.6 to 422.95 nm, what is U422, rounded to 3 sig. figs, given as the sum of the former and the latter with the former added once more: 91.0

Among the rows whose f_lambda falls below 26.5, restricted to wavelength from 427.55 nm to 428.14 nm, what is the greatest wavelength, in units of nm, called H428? 427.895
